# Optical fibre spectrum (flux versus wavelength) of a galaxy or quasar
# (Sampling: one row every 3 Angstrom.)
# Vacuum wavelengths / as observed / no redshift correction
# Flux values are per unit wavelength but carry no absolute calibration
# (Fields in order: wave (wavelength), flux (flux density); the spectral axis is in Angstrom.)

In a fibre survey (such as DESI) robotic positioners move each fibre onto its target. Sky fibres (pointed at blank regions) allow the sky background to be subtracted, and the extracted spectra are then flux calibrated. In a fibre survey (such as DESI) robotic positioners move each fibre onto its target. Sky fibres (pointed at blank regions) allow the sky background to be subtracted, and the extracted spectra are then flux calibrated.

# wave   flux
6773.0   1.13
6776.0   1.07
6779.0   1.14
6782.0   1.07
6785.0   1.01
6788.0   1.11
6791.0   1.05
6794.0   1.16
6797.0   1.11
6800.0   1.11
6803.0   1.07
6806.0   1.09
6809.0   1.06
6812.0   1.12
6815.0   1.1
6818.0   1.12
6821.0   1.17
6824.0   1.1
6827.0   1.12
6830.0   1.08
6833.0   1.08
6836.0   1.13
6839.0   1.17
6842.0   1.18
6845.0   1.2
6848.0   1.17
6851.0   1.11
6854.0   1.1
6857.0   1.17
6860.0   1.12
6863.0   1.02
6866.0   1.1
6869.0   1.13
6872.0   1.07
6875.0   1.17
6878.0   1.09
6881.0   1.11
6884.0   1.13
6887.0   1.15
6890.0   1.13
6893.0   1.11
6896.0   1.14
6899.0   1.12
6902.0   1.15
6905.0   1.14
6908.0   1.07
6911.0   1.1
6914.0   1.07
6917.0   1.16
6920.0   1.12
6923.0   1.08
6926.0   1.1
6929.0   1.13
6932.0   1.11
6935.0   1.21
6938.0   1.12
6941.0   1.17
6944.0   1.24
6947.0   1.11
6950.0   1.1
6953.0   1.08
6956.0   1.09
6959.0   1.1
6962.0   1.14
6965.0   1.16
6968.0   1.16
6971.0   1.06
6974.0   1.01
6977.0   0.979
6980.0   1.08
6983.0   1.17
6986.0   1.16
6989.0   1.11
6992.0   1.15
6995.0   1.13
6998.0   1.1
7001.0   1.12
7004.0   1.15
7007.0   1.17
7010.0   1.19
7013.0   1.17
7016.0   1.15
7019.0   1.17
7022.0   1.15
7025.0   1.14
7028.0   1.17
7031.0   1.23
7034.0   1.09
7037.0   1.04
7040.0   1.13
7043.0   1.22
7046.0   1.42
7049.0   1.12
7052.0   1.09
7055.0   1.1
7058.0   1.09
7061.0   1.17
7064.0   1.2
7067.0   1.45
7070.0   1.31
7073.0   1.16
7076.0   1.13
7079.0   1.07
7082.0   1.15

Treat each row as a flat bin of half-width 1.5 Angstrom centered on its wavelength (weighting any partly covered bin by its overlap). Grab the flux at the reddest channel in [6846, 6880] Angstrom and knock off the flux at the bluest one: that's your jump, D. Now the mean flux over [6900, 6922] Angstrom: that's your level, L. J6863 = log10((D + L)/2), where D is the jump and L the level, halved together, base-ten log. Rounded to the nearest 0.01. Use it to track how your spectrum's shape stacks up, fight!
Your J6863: -0.29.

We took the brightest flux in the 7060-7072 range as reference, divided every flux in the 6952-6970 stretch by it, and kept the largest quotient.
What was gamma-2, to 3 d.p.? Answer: 0.800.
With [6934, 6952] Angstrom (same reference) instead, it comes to 0.855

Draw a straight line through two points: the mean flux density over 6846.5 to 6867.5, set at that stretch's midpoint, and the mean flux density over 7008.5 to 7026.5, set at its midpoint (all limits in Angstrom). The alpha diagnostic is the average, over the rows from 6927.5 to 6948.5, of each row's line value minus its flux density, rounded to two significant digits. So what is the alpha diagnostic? -0.018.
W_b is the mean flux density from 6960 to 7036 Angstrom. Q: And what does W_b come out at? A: 1.13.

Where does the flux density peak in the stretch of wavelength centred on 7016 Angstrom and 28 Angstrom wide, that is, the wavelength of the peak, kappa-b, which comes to 7010.0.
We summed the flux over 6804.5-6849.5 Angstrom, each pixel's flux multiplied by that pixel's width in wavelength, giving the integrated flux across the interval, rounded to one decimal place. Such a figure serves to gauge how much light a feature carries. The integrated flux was 50.7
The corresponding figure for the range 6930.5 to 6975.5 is 50.6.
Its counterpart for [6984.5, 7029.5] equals 51.7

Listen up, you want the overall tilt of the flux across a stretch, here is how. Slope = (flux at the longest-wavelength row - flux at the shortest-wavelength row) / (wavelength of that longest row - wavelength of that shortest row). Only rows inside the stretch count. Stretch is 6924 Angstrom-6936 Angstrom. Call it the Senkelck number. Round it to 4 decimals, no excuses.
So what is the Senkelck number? 0.0122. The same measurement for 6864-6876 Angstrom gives 0.0078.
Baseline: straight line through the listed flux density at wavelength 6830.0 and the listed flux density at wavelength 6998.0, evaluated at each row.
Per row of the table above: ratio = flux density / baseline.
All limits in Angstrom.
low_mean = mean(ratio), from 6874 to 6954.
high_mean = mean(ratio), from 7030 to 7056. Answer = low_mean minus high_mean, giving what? -0.016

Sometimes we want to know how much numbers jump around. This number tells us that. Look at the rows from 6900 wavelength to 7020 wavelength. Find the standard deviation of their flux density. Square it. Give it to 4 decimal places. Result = 0.0025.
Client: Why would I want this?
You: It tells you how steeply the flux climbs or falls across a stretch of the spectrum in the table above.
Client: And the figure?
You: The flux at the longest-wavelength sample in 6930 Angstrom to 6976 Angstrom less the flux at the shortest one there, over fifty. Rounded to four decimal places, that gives -0.0020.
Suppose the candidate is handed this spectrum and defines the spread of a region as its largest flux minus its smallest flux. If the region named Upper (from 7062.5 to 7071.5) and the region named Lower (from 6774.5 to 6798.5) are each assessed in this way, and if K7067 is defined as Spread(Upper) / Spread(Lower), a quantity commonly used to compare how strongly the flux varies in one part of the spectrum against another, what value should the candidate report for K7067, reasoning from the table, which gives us 1.7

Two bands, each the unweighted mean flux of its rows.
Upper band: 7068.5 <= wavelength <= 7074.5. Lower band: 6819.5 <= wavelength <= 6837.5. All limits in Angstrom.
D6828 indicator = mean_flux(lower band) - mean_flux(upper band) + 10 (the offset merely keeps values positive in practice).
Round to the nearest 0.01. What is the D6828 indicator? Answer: 9.88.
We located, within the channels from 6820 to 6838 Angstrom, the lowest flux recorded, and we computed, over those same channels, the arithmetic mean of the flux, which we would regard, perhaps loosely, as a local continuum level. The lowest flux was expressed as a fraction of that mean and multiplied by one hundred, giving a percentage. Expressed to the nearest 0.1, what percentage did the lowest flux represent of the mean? 97.0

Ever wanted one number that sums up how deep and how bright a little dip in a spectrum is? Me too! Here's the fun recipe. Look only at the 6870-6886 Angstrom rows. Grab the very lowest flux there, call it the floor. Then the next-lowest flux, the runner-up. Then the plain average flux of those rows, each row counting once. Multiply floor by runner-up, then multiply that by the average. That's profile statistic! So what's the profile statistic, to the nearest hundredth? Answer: 1.30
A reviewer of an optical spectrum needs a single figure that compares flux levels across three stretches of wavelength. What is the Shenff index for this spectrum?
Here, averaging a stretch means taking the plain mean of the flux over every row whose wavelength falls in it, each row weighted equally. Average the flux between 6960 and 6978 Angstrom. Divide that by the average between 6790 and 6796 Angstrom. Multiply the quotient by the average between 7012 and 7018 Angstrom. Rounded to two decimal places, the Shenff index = 1.14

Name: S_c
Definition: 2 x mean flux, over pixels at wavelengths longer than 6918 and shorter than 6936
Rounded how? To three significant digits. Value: 2.25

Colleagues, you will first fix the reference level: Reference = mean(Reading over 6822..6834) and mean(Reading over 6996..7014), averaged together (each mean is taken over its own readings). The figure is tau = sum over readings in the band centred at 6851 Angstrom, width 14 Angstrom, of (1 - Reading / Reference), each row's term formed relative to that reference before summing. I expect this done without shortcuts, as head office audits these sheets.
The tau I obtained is -0.12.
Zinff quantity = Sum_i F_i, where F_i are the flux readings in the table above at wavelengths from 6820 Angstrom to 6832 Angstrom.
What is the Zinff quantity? 4.47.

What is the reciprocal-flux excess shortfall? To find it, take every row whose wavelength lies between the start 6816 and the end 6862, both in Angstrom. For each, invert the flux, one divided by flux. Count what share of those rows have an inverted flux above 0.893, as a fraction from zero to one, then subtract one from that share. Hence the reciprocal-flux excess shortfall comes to -0.67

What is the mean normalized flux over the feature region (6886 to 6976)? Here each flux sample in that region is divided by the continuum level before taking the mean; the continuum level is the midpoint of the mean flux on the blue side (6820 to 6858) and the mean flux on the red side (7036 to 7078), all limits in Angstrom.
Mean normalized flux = 0.964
